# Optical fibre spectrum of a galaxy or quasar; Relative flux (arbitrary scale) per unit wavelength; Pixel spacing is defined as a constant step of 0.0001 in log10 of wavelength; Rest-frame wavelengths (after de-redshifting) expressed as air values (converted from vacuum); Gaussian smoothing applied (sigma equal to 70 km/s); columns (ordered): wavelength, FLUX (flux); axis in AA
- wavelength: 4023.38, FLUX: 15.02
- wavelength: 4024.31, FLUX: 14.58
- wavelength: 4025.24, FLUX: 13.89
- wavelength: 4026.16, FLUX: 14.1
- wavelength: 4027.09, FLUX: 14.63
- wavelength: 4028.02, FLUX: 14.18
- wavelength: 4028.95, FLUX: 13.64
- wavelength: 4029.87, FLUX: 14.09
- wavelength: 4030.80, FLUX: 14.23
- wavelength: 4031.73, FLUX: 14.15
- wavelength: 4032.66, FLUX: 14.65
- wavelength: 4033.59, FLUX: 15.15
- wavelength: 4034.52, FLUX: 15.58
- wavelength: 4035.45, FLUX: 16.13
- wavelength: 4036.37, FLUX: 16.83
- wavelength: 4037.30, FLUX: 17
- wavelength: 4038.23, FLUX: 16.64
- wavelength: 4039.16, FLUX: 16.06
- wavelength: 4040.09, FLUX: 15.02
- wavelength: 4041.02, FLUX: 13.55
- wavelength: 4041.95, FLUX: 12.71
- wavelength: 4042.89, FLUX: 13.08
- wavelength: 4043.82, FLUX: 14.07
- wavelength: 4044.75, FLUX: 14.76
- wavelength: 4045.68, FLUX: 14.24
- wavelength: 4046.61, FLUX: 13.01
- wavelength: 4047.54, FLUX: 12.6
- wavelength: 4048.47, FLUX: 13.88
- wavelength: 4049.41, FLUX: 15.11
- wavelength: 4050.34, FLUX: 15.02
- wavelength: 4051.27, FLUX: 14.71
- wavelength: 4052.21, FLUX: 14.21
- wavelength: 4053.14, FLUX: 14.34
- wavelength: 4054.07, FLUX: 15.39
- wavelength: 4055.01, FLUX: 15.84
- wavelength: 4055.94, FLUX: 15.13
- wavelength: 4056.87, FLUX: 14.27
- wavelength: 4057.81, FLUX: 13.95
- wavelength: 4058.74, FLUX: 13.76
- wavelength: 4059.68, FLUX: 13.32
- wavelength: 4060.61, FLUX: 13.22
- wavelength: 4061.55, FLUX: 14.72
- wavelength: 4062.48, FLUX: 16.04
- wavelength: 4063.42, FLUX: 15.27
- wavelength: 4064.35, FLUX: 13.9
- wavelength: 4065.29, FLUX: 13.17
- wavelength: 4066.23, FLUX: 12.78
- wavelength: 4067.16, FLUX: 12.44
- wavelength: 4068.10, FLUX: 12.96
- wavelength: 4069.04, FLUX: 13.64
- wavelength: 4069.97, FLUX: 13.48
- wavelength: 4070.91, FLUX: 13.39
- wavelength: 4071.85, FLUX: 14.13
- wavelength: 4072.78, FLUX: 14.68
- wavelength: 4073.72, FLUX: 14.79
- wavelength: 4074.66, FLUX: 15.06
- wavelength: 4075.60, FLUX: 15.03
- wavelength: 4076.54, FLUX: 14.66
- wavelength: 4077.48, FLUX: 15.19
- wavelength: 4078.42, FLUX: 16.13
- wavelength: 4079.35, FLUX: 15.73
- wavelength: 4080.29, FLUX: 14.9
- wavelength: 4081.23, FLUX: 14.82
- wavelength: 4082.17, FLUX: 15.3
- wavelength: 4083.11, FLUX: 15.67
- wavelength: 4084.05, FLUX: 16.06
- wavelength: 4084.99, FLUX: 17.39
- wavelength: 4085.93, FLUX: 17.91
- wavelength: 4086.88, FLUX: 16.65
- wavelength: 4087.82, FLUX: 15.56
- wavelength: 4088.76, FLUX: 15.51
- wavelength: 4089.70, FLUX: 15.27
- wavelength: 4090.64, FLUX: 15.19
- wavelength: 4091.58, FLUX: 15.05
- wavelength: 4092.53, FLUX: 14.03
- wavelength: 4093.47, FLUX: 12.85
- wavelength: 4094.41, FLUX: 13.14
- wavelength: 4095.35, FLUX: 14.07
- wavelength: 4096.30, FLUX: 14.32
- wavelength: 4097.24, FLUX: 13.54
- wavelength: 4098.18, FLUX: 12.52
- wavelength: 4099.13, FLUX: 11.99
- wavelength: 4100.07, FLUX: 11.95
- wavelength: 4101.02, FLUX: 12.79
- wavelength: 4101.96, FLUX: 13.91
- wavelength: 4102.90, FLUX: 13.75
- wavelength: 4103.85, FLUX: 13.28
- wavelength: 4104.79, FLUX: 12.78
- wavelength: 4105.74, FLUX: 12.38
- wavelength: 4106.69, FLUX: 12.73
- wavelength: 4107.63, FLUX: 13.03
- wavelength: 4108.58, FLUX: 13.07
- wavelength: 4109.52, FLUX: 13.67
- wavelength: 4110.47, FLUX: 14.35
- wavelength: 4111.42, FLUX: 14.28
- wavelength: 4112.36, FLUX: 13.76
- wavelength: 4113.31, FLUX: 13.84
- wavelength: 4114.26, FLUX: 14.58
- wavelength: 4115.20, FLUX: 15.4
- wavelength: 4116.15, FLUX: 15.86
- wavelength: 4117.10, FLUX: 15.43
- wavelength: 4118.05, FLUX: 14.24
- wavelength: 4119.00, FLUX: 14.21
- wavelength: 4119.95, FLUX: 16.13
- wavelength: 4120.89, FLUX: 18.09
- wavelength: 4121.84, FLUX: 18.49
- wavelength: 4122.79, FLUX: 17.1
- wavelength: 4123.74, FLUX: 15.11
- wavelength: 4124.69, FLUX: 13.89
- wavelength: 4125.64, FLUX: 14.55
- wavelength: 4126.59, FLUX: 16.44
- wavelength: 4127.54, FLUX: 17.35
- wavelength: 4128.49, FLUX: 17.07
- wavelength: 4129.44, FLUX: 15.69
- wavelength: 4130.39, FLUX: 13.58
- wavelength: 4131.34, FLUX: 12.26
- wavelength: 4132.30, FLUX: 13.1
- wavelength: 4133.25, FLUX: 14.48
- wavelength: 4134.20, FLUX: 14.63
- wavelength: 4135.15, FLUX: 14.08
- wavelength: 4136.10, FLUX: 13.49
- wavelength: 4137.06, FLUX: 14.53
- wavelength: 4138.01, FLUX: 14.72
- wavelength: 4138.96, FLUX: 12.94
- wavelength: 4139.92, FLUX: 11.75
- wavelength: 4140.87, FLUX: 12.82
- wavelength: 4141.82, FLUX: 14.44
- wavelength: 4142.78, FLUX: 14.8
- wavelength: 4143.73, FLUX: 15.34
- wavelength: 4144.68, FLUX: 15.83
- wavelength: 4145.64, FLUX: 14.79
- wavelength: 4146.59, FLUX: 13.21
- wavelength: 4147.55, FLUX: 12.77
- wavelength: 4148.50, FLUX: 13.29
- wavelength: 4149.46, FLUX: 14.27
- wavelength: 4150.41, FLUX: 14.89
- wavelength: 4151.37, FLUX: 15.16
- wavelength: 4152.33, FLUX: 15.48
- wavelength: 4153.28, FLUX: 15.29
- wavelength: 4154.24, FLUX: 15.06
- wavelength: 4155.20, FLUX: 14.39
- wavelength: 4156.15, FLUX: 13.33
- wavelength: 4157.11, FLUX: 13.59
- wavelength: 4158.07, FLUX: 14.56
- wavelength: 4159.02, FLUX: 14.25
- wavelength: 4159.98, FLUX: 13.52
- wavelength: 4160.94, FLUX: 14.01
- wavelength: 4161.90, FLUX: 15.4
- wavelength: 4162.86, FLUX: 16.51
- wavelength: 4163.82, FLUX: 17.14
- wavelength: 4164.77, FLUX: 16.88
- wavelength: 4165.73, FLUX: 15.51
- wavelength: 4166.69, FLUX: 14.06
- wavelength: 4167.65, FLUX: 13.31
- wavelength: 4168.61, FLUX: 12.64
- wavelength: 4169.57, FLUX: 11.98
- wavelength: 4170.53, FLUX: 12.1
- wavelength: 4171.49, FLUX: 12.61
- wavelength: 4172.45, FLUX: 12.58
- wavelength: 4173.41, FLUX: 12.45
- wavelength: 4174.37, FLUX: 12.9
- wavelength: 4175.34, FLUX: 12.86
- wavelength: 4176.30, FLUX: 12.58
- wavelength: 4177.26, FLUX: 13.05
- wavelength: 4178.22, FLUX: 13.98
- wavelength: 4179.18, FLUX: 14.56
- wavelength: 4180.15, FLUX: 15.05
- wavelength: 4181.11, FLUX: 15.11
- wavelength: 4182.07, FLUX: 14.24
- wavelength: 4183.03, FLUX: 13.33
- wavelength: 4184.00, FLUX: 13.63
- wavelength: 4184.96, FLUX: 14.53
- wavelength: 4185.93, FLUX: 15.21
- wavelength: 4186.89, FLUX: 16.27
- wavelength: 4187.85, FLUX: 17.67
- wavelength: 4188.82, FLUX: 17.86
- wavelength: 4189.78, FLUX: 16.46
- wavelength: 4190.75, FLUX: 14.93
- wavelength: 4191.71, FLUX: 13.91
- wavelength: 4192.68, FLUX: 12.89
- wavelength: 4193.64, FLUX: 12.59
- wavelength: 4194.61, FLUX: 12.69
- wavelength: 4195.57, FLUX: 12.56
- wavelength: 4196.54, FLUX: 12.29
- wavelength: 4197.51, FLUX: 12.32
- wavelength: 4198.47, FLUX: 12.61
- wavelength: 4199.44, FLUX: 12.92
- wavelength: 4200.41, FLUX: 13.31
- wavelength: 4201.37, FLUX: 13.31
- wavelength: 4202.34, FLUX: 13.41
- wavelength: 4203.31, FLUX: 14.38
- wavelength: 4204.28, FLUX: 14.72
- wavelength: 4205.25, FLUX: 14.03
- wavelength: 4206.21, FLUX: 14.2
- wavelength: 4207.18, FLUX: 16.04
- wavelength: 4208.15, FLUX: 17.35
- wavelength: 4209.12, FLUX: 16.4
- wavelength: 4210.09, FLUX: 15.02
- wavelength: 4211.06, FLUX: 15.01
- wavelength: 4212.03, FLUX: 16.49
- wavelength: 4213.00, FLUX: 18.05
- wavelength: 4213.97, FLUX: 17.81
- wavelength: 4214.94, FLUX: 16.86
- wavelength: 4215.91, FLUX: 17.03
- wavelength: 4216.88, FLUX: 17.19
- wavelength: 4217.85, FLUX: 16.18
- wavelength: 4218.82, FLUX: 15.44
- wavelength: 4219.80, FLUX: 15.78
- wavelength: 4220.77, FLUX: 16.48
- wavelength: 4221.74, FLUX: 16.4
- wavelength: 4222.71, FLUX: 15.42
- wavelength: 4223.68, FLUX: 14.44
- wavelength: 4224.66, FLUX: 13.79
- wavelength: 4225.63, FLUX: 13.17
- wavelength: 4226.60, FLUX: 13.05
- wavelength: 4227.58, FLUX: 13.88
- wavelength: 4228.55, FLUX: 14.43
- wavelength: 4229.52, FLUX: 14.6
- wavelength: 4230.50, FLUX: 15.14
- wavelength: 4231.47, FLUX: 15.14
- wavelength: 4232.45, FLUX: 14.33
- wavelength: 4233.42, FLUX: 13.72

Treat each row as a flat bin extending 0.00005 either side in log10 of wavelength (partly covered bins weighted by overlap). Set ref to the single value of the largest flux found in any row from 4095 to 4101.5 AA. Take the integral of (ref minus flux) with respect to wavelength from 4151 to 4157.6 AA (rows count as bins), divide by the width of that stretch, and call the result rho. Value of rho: -0.3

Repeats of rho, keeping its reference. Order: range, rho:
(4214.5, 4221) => -2.1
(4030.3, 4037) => -1.0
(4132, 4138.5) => 0.1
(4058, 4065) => 0.0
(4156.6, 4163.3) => -0.2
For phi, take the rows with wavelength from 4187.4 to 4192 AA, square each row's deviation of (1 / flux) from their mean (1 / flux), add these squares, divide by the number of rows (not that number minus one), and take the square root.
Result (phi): 0.0061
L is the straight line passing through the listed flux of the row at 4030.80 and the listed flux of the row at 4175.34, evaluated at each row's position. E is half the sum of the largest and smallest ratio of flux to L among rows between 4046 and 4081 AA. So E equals 1.03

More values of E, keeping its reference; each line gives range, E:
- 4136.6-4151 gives 1.05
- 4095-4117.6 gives 1.03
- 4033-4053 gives 1.05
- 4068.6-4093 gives 1.14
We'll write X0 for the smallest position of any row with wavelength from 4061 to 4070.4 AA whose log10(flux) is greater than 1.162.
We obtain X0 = 4061.55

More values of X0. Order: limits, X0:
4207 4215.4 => 4207.18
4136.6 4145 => 4137.06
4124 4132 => 4125.64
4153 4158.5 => 4153.28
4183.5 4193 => 4184.96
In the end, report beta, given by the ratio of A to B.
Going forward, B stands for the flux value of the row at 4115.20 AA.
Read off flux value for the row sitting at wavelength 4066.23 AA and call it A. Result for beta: 0.83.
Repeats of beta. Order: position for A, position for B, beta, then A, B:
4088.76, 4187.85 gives 0.88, 15.51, 17.67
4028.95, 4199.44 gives 1.06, 13.64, 12.92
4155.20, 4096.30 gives 1.00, 14.39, 14.32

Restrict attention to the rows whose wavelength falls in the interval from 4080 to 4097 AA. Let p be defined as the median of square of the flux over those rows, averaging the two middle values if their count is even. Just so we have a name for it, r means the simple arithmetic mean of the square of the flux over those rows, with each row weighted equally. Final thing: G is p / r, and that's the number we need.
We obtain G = 0.996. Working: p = 232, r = 233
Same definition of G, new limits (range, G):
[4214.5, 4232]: 0.998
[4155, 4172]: 0.965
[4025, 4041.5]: 0.951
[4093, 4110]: 0.990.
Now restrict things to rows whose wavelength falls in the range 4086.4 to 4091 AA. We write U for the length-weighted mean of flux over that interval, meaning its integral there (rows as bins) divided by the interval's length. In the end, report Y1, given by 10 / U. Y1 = 0.64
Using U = 15.6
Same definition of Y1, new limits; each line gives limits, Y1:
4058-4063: 0.70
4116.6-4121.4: 0.64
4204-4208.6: 0.65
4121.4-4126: 0.63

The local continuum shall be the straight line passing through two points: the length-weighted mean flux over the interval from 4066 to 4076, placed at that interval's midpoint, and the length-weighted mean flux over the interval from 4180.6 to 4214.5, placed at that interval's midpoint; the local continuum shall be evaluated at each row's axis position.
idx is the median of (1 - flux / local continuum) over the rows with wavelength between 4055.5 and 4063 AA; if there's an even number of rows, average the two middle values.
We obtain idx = -0.02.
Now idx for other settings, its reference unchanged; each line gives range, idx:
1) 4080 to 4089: -0.12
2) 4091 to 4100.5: 0.05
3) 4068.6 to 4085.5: -0.08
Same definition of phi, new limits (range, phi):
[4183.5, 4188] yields 0.0058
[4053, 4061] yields 0.0042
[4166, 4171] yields 0.0046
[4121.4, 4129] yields 0.0058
